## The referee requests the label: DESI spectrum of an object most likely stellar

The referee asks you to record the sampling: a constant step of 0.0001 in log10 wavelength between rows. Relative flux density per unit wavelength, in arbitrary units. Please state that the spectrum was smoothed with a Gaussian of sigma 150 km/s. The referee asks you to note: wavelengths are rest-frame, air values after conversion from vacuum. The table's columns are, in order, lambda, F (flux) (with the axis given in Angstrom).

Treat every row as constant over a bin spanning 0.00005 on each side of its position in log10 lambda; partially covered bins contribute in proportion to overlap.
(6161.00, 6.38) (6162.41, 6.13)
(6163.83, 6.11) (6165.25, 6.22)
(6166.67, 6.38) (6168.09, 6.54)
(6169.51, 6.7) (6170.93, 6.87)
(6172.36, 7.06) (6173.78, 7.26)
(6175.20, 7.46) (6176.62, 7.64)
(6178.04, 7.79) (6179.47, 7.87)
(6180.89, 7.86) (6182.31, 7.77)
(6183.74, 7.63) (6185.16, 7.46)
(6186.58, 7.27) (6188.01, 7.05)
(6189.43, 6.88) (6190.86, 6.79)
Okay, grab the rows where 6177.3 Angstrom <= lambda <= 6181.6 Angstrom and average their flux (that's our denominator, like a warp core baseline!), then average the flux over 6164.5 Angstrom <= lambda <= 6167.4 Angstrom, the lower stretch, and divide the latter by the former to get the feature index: 0.80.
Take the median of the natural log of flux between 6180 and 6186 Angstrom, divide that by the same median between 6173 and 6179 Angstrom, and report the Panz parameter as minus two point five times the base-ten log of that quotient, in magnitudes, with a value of -0.01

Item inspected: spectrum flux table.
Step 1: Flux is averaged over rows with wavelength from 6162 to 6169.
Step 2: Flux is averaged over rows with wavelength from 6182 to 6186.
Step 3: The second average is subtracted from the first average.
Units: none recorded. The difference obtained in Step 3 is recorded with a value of -1.3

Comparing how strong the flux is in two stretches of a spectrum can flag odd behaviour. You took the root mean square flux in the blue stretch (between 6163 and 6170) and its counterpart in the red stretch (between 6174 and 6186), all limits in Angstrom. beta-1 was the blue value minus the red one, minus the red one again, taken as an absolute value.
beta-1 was 9.0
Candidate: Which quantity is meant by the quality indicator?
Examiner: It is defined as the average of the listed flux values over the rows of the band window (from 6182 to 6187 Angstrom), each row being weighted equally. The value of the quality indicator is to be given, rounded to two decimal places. 7.53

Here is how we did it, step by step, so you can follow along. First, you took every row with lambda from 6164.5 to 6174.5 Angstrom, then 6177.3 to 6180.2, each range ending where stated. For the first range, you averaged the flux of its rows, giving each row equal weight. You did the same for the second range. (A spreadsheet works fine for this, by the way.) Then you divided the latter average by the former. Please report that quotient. 1.17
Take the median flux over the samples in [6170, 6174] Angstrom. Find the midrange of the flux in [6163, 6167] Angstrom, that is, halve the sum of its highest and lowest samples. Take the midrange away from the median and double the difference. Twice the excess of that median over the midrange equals 1.6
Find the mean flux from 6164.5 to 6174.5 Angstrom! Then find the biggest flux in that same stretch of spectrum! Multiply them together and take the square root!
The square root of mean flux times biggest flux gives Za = 7.0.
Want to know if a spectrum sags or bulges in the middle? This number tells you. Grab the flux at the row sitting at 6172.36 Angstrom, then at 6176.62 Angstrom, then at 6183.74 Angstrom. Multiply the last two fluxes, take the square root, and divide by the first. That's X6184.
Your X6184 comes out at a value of 1.08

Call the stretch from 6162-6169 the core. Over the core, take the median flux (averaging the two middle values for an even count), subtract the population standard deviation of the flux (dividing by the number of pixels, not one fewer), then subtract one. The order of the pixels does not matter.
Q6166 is 5.1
